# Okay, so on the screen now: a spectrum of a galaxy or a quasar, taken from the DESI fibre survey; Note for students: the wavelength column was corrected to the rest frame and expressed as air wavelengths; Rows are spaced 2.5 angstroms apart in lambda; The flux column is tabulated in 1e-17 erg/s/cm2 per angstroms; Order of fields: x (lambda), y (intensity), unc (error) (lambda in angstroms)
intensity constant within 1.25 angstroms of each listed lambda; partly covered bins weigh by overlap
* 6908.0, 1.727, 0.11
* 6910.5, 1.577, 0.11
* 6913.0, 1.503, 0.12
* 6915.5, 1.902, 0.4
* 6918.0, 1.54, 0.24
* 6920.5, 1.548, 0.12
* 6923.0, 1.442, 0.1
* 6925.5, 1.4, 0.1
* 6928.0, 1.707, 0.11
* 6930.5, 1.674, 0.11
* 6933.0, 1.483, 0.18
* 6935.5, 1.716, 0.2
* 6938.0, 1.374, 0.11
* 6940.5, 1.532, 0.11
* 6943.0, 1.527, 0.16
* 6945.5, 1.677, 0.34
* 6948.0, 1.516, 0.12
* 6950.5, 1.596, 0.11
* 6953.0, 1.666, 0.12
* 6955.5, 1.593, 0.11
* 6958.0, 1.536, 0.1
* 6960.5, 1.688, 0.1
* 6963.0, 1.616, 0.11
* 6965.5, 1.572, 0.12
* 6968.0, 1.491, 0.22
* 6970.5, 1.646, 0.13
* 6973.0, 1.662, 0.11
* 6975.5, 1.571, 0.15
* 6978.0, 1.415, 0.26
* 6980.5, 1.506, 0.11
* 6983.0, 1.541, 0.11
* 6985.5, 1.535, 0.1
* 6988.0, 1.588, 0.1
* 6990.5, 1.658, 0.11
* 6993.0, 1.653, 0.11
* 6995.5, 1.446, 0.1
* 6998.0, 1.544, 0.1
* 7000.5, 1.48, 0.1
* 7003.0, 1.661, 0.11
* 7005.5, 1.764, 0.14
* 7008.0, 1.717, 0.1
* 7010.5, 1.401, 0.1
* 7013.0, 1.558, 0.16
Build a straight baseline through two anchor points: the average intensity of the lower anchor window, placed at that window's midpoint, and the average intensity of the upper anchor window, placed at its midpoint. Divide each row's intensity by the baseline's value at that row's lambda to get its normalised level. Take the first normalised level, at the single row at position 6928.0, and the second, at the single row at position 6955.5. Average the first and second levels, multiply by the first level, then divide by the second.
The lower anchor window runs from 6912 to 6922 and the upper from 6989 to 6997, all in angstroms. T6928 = 1.09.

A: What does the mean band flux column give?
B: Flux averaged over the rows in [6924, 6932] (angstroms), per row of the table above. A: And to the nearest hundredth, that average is 1.59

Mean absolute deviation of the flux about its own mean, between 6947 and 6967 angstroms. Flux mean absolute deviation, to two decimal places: 0.04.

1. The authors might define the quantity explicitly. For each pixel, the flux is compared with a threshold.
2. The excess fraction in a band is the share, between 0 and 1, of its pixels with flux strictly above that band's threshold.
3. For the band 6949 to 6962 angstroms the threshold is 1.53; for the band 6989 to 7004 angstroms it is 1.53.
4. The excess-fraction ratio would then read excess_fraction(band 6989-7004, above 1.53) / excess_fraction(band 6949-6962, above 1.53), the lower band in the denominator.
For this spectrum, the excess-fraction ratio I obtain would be 0.7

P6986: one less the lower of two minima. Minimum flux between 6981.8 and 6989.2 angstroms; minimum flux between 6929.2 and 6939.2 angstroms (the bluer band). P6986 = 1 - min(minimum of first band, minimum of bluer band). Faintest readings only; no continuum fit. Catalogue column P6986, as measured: -0.374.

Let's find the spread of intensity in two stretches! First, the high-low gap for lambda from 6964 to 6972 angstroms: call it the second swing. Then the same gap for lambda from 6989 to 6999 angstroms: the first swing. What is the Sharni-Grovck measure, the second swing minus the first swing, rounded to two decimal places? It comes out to -0.06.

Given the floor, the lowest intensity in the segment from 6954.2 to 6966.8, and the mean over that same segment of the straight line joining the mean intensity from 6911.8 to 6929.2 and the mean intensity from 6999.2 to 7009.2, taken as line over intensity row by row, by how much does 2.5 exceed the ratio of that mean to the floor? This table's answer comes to 1.84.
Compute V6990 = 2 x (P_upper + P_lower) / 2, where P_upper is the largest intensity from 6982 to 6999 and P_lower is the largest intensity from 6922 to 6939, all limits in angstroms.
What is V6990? 3.37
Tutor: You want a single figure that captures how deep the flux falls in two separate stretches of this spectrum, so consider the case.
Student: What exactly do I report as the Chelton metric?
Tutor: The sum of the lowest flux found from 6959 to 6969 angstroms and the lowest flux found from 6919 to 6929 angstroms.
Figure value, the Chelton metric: 2.89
